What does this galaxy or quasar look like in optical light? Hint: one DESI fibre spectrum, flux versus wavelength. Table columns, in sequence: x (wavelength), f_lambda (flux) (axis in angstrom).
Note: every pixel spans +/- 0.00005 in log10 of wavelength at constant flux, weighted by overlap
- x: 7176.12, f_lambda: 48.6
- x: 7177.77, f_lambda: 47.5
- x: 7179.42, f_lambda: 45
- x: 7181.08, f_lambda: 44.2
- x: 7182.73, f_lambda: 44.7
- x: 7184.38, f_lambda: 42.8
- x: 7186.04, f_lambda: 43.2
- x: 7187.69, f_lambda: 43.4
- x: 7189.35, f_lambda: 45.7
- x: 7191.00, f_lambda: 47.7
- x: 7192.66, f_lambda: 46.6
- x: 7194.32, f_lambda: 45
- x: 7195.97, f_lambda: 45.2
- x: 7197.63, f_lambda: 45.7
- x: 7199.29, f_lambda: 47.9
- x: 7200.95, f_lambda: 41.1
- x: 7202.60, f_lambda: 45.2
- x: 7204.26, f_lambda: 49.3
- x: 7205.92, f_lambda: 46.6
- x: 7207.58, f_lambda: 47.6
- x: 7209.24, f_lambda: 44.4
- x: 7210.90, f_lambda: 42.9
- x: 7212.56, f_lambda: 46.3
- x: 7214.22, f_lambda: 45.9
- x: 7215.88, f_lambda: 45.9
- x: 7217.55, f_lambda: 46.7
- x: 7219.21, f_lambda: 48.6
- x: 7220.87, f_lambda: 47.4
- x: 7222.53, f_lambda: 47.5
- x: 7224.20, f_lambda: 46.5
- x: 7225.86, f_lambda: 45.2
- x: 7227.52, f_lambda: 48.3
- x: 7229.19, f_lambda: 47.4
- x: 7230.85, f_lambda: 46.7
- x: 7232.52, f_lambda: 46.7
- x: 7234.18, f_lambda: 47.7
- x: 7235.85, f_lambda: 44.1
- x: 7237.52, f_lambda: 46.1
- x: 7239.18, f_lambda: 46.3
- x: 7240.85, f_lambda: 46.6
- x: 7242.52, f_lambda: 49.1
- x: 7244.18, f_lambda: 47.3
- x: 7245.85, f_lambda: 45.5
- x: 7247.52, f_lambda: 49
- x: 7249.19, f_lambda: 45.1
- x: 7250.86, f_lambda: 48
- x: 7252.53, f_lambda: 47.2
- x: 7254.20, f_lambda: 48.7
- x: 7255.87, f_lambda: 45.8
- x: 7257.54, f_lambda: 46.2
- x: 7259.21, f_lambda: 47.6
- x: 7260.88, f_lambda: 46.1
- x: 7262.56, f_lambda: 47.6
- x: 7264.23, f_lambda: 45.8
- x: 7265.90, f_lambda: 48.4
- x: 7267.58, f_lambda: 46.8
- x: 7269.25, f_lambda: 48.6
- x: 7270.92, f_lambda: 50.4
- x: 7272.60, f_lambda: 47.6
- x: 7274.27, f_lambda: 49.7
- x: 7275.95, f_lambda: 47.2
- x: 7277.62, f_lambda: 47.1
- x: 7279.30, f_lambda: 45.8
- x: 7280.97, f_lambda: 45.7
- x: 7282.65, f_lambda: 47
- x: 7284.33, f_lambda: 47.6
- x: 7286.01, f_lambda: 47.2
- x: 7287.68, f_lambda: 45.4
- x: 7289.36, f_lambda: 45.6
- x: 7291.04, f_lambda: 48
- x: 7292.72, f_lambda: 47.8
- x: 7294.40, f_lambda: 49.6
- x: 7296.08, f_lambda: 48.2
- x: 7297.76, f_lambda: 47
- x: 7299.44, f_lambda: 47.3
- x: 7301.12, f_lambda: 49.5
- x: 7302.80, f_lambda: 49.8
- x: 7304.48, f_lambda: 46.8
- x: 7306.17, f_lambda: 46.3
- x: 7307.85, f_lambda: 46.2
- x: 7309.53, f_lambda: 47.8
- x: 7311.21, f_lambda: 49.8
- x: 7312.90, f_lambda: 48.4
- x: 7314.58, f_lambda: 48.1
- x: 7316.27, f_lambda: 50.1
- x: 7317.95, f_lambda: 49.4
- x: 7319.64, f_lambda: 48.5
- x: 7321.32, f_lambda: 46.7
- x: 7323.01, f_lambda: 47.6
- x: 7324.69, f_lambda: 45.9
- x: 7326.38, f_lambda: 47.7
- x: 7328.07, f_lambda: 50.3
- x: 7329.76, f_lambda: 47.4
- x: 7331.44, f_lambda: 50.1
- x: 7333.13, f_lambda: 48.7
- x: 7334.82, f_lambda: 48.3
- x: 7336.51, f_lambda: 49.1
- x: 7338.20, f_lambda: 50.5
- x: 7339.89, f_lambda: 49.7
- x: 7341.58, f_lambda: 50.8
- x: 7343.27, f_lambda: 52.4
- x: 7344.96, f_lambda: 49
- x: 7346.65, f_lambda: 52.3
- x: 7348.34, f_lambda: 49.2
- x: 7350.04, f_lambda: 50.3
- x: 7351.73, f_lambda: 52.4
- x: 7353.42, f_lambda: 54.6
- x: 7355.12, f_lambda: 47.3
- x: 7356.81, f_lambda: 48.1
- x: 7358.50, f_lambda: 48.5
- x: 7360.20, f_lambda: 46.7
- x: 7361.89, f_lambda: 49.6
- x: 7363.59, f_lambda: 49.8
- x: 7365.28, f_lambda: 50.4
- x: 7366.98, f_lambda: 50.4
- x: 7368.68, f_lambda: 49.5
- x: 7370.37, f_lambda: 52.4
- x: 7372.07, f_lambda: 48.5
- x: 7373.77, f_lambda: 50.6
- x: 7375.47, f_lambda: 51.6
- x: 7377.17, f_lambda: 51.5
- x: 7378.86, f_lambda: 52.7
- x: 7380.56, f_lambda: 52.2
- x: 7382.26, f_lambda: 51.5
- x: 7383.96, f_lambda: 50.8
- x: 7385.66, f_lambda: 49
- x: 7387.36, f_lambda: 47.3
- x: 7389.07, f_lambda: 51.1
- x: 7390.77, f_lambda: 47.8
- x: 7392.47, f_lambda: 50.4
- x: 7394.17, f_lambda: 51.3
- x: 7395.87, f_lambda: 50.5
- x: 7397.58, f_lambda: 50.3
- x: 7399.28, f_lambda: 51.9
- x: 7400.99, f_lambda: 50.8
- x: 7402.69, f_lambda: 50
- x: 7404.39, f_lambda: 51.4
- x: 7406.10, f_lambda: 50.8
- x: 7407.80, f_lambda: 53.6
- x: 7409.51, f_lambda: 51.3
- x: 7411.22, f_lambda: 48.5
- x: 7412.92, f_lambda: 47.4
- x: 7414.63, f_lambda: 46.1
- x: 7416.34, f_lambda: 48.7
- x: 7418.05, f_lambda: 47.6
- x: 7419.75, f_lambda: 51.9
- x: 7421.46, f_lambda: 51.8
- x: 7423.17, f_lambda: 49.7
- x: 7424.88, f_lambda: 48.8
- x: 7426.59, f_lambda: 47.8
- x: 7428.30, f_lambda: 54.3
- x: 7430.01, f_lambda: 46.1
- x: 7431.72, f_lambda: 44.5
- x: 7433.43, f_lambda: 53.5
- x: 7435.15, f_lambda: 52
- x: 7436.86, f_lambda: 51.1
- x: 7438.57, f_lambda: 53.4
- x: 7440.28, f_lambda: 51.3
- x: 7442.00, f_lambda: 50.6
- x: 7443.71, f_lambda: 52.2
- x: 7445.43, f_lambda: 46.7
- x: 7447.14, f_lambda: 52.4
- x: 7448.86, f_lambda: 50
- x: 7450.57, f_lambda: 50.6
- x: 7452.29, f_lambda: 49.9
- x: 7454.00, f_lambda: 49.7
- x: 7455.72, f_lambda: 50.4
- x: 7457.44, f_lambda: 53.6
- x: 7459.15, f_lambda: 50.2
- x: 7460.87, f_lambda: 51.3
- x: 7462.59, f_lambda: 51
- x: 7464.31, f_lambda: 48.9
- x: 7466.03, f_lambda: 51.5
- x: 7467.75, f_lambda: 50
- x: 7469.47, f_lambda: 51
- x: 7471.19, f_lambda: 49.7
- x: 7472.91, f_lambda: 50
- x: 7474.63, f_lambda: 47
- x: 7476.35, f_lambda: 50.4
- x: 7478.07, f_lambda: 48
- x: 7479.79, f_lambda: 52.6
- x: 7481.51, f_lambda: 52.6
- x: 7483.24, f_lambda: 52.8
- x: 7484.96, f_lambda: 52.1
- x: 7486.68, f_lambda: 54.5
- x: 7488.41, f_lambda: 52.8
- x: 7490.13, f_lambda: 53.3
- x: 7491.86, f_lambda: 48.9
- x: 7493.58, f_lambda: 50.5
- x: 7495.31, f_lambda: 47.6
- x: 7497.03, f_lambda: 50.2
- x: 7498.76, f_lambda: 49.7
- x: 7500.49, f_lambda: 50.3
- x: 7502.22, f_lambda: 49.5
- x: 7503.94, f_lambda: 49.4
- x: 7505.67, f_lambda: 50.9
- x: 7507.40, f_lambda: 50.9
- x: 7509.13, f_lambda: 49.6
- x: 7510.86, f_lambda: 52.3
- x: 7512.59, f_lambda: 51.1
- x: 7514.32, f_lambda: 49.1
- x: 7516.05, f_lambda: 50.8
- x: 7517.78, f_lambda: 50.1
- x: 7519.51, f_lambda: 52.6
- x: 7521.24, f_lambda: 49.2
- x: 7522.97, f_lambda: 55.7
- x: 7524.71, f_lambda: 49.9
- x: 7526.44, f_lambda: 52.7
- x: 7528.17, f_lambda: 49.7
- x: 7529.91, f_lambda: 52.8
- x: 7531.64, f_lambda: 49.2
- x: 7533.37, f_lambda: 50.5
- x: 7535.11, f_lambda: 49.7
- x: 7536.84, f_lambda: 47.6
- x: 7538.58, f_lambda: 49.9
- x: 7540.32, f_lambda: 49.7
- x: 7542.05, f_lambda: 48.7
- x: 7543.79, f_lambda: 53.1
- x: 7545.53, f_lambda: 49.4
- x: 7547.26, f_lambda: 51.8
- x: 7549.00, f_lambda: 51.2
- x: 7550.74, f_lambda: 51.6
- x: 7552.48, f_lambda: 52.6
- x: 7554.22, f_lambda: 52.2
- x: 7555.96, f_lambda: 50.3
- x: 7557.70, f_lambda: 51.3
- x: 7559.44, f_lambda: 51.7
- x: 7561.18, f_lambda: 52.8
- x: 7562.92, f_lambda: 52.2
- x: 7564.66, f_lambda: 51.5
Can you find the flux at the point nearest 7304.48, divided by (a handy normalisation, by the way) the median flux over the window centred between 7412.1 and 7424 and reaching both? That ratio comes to 0.96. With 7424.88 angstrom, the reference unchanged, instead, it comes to 1.00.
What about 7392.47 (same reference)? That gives 1.03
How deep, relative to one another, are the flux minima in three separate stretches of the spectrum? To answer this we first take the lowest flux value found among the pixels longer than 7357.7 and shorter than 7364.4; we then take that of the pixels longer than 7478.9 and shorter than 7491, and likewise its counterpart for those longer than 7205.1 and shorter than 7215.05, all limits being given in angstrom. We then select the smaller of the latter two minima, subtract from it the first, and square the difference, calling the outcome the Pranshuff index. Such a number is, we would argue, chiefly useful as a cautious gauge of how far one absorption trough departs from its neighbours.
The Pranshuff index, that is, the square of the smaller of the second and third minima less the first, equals 14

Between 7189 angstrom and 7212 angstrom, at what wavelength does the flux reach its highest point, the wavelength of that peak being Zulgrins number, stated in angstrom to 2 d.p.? 7204.26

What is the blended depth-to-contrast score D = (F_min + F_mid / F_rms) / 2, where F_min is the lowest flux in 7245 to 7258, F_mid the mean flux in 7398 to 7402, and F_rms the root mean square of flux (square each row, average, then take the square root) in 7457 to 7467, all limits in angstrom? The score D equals 23.1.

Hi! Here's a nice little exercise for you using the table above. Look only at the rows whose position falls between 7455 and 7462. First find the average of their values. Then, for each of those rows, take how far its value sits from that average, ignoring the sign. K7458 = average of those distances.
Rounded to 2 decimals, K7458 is 1.11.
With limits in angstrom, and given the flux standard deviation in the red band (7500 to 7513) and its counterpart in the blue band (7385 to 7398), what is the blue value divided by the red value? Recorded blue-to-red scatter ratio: 1.51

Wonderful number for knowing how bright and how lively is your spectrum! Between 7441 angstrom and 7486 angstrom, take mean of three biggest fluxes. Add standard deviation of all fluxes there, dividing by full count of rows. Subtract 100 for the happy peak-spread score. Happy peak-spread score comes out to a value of -45.3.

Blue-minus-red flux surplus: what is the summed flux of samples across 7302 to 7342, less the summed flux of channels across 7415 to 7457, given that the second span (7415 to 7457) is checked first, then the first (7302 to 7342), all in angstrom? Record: -41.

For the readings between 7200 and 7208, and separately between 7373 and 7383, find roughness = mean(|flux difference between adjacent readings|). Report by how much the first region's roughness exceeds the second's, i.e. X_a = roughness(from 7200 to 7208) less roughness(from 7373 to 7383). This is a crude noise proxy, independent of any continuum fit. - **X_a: 2.3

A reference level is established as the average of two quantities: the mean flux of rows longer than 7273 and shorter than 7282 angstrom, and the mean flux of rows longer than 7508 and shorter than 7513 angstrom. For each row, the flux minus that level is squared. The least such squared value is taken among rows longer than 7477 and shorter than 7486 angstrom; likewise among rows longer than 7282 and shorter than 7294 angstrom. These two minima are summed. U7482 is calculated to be 2.2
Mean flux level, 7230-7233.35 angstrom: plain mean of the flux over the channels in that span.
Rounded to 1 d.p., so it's 46.7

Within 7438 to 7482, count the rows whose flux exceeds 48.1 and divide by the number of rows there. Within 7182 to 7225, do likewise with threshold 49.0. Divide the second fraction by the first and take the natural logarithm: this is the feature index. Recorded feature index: -3.1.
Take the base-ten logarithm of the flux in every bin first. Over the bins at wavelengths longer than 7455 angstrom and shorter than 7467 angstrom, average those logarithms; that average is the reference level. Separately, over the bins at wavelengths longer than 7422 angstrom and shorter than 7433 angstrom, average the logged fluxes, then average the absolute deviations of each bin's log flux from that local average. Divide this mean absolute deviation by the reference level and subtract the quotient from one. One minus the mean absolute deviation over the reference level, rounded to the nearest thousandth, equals 0.987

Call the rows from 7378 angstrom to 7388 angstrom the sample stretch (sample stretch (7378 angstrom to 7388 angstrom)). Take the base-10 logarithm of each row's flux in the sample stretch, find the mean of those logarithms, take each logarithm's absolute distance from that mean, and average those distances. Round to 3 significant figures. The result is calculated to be 0.0141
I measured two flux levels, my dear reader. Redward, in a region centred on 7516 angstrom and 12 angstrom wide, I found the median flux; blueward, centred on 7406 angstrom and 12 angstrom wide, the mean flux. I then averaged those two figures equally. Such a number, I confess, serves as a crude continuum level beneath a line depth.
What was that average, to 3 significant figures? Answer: 50.9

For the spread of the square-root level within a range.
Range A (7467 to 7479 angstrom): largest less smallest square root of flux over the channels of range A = 0.286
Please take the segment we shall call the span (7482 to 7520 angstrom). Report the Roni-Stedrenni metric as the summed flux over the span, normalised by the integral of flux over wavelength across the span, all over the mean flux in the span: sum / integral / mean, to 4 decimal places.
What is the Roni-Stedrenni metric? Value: 0.0114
